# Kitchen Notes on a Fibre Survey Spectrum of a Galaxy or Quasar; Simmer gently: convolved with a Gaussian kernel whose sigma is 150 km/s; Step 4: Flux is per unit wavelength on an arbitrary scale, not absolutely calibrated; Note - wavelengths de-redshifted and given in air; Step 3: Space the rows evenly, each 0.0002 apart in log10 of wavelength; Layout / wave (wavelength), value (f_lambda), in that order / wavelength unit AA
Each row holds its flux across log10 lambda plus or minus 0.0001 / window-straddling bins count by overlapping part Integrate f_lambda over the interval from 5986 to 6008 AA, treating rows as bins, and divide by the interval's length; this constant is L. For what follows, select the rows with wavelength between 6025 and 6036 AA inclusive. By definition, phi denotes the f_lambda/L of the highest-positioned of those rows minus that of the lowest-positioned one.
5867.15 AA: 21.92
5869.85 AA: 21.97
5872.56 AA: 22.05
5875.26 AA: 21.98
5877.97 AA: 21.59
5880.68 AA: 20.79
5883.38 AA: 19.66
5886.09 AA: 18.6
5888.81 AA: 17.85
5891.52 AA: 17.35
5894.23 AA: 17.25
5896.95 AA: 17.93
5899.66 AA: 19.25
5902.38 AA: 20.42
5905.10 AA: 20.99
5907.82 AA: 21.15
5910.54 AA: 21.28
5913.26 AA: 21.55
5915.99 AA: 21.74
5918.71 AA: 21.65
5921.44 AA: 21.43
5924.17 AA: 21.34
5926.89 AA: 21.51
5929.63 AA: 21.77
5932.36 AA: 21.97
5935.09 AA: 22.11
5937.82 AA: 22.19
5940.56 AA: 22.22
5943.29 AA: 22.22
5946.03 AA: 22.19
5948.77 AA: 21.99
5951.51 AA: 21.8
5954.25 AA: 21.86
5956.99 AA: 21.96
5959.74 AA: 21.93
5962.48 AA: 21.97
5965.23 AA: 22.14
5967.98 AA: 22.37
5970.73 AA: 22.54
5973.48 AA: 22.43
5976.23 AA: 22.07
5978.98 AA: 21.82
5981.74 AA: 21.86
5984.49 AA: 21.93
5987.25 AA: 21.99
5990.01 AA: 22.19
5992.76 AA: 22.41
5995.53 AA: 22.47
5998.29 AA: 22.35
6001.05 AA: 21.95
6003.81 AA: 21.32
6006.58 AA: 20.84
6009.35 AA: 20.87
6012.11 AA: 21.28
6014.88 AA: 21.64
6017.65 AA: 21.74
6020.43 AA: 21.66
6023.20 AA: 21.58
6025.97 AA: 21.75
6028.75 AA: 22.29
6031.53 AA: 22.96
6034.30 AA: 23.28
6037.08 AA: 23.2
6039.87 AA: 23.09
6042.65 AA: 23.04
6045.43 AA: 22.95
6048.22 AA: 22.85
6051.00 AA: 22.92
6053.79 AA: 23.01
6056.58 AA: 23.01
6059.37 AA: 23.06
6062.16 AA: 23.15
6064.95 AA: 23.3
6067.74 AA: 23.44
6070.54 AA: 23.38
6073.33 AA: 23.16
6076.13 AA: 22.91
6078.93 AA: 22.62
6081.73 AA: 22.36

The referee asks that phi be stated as 0.070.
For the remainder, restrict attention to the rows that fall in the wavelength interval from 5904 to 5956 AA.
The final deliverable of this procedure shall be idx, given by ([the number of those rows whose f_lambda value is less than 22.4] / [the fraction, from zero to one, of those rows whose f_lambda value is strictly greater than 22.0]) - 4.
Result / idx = 68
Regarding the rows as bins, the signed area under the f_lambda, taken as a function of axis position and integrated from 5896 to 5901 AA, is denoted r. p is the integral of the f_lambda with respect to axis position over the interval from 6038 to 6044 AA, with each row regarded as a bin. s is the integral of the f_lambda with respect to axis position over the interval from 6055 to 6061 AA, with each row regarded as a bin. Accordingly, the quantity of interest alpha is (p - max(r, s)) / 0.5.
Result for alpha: 0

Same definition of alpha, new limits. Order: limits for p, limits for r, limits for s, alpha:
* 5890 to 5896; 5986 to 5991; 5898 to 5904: -29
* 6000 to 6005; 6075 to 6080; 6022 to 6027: -11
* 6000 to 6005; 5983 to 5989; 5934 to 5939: -47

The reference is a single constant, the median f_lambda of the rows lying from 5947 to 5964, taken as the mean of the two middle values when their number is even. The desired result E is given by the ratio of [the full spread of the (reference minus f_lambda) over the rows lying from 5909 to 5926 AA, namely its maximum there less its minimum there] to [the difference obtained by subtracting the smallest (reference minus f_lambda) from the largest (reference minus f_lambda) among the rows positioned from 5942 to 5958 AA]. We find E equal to 1.1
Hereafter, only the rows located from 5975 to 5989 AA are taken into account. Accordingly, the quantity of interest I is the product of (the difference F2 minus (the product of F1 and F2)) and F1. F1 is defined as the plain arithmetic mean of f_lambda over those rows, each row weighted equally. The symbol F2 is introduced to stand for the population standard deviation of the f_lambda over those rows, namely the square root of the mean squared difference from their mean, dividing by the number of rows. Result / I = -41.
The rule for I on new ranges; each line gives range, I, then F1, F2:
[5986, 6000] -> -82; 22.3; 0.17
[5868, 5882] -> -211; 21.7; 0.47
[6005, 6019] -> -162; 21.3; 0.37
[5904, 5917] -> -118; 21.3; 0.27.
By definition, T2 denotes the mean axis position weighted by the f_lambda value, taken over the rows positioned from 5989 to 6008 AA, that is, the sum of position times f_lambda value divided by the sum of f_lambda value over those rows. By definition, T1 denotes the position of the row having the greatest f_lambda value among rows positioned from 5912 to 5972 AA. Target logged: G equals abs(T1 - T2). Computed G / 27.4 AA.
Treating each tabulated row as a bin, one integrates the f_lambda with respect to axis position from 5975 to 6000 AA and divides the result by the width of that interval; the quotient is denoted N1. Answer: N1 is 22.1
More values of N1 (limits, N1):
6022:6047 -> 22.7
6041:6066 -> 23.0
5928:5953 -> 22.0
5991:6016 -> 21.7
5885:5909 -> 19.0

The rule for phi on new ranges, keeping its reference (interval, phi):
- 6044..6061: 0.005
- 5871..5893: -0.214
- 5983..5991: 0.012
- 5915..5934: 0.010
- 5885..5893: -0.057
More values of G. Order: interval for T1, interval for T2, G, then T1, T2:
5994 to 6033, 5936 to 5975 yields 75.9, 6031.53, 5955.7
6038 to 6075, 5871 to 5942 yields 160.5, 6067.74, 5907.2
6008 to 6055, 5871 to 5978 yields 108.8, 6034.30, 5925.5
